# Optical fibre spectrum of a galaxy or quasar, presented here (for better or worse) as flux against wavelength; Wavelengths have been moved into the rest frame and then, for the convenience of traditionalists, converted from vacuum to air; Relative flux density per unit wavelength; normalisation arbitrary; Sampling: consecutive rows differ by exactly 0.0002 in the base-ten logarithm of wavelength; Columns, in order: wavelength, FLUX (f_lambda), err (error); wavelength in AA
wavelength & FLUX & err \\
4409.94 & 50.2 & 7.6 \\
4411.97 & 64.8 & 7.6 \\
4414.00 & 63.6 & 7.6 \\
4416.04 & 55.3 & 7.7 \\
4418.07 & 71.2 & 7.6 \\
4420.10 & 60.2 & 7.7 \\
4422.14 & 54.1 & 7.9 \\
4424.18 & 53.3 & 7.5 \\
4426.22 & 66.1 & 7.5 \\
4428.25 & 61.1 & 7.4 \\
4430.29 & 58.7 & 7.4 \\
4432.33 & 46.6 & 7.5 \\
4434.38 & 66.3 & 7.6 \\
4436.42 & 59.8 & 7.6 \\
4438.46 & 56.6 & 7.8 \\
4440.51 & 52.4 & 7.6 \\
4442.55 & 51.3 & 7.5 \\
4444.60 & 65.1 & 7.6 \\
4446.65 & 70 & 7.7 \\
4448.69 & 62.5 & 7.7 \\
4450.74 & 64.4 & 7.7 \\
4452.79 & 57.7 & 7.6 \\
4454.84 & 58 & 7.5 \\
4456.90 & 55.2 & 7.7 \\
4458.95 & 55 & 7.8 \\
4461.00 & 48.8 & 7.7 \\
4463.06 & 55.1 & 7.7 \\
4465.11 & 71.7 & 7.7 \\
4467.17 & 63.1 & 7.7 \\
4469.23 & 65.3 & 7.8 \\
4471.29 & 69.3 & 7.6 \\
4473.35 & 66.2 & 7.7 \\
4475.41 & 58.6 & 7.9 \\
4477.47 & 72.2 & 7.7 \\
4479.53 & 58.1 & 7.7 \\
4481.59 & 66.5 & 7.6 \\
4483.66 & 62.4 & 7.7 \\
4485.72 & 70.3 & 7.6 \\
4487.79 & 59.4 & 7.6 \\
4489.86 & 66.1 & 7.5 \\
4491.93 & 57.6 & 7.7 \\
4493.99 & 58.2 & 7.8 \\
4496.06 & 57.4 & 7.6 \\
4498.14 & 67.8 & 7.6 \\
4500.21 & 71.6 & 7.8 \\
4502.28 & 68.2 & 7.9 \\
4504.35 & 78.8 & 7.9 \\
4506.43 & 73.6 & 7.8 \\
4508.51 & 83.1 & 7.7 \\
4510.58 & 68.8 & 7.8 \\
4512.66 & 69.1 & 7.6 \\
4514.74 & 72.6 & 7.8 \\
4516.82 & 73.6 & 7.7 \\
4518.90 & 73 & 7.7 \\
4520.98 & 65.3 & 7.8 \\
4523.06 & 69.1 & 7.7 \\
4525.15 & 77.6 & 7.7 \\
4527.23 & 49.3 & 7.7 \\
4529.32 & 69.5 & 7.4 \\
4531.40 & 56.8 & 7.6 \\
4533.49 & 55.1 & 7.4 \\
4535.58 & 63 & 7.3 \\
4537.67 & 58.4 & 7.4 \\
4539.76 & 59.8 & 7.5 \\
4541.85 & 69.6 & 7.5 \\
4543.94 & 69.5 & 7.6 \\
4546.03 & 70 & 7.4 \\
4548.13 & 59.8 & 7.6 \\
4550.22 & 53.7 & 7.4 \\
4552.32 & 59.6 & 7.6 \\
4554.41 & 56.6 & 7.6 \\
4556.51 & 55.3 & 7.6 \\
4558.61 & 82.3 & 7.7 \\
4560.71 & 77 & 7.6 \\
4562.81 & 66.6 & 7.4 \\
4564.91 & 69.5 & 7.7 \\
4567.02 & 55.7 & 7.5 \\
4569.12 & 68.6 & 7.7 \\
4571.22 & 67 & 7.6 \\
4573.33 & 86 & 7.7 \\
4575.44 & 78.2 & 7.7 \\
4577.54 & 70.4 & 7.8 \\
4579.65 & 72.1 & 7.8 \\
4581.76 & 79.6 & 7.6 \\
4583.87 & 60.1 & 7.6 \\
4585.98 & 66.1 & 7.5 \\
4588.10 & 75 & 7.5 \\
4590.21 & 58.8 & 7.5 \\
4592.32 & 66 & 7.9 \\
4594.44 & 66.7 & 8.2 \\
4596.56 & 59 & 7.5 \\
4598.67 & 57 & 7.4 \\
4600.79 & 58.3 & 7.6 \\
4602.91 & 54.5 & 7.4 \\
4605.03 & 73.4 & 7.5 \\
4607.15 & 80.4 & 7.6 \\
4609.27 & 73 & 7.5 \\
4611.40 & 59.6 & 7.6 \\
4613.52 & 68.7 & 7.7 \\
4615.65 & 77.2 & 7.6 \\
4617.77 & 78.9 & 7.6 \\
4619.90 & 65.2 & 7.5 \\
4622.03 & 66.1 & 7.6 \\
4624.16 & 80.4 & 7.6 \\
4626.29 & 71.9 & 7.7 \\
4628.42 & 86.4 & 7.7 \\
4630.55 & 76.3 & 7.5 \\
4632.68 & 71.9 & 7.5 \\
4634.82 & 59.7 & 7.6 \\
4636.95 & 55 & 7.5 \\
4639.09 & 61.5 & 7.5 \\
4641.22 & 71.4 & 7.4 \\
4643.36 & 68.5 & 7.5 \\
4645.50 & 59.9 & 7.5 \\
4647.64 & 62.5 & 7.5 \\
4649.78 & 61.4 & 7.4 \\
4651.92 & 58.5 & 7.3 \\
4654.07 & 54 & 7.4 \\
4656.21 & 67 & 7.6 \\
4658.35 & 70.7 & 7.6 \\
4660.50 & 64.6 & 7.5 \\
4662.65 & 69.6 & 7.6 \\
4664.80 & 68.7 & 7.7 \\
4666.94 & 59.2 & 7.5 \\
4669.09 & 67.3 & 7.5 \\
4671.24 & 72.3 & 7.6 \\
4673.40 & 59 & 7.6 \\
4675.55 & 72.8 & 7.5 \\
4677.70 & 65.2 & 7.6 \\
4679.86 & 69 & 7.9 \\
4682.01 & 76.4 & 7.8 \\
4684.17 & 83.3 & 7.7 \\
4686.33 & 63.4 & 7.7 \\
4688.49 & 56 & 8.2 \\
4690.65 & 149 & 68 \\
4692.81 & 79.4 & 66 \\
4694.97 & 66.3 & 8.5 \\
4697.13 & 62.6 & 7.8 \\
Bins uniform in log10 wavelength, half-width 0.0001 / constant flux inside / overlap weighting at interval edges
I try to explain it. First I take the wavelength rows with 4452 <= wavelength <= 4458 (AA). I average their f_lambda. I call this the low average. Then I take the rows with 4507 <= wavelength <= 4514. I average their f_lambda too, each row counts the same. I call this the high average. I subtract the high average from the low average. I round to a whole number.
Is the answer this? -17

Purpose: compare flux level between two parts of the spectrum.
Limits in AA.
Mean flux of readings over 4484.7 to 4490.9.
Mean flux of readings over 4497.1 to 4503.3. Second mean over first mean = 1.06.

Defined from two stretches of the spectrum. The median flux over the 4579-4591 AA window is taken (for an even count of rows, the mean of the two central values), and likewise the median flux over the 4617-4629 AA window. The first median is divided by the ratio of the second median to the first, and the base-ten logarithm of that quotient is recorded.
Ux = 1.80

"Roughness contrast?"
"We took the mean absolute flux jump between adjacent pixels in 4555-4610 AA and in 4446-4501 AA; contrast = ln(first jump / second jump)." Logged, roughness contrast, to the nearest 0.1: 0.4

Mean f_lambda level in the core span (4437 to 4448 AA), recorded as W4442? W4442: 59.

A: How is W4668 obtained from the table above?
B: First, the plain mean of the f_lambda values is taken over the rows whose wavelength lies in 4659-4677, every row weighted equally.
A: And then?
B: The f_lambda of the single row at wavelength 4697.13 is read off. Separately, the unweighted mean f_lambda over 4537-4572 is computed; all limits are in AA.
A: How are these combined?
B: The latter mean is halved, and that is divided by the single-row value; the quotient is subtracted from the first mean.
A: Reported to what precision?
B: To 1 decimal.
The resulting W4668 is 66.2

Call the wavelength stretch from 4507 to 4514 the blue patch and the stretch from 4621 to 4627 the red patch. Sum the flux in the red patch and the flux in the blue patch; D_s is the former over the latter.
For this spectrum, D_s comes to 0.99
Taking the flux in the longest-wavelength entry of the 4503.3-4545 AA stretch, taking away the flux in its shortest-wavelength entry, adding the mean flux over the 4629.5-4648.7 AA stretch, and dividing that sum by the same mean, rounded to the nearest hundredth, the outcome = 0.86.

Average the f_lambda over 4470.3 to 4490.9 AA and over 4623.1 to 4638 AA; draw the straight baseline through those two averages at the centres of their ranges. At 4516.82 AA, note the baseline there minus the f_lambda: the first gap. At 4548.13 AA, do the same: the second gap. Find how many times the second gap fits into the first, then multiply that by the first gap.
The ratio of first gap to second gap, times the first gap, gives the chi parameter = 6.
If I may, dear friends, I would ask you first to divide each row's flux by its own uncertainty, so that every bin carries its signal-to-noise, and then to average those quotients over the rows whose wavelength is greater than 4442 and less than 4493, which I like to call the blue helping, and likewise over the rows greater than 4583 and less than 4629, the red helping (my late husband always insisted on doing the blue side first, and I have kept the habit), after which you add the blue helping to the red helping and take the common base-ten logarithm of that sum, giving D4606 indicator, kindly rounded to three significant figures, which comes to 1.23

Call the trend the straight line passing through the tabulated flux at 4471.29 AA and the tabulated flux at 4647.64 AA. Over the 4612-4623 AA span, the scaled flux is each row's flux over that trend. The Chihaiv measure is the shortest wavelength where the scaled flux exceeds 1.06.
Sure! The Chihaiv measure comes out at 4613.52 AA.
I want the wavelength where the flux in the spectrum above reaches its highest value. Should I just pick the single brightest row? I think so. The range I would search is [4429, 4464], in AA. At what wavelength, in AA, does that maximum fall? 4446.65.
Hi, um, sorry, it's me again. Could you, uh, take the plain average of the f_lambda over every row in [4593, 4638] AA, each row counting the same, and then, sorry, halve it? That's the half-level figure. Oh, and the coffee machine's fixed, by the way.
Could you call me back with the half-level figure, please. 34.3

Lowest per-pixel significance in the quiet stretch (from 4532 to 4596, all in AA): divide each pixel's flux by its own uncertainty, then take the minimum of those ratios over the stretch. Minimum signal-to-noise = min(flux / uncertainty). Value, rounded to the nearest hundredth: 7.26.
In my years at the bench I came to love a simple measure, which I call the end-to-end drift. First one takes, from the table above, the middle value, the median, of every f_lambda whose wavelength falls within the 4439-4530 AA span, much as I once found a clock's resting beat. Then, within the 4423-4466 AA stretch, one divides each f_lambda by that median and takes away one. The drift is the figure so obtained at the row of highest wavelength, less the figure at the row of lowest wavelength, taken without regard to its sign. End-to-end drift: 0.28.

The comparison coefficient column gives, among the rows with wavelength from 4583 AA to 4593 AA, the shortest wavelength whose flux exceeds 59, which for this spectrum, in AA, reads 4583.87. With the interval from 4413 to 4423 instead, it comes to 4414.00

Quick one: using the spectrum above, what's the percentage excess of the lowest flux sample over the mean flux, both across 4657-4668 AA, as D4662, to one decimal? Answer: -11.1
